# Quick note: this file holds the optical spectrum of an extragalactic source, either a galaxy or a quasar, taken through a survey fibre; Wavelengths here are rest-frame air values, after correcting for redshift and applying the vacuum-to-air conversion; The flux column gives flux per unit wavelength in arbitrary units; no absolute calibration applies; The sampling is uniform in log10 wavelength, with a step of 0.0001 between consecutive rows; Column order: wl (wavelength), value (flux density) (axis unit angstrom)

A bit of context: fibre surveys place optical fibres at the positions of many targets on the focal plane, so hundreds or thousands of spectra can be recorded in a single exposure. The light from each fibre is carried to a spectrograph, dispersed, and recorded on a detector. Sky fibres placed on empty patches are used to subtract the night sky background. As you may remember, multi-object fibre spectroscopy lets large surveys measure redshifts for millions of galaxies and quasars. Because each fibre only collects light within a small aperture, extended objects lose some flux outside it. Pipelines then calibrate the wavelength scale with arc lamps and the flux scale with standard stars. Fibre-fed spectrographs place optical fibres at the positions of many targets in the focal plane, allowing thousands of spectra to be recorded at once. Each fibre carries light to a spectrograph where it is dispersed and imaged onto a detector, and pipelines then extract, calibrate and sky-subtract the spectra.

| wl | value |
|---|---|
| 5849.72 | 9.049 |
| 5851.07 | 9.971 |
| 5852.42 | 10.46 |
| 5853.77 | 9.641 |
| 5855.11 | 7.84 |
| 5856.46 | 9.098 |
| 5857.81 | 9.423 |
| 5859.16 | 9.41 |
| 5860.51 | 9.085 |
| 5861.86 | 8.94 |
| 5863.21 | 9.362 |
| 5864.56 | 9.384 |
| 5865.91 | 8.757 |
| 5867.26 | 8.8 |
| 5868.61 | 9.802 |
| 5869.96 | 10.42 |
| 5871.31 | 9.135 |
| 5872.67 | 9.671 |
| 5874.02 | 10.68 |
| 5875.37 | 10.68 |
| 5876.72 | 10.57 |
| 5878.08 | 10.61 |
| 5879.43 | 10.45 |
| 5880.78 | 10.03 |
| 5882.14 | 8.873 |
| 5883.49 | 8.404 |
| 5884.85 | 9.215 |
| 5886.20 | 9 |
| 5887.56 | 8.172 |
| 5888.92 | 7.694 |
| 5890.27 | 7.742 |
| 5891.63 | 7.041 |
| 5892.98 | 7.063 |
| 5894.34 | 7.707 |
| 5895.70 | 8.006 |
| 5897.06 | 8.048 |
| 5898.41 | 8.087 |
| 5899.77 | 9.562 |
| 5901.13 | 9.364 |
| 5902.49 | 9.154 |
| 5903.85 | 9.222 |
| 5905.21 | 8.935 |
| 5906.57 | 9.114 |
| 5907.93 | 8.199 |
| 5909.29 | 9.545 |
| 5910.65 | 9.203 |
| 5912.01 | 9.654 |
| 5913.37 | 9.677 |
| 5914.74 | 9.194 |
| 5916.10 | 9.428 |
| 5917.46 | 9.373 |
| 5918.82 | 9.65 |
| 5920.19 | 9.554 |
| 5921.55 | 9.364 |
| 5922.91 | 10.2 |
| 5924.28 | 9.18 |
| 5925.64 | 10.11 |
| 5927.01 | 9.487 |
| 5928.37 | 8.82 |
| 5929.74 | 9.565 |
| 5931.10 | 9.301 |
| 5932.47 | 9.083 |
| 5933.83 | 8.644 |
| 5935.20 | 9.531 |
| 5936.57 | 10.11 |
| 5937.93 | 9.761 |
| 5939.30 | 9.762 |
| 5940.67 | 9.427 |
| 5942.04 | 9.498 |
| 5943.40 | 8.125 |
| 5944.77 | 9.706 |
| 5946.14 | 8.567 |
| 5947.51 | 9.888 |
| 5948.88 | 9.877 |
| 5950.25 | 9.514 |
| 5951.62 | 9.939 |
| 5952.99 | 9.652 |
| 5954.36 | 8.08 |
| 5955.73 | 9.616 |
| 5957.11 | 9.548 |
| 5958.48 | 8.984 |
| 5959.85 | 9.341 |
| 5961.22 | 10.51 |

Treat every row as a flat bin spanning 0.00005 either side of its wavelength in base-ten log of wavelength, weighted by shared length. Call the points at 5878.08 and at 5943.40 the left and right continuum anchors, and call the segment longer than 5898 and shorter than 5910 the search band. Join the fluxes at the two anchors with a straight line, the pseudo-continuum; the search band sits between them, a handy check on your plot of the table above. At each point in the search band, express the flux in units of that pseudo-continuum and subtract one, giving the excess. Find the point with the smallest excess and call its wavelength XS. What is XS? 5898.41 angstrom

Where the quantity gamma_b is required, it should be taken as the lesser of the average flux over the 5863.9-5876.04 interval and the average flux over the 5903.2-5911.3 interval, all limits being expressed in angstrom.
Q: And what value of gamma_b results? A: 9.0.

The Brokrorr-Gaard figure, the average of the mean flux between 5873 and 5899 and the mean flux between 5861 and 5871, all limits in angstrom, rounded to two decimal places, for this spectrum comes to 9.10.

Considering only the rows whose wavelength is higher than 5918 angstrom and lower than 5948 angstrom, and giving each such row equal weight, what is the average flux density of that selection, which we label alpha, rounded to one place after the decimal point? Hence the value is 9.4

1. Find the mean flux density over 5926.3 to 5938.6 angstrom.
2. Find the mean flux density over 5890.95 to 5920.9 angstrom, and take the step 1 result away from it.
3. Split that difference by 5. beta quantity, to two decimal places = -0.10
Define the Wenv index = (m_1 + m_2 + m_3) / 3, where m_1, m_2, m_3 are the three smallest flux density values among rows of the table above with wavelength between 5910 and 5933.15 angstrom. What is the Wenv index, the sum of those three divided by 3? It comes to 9.0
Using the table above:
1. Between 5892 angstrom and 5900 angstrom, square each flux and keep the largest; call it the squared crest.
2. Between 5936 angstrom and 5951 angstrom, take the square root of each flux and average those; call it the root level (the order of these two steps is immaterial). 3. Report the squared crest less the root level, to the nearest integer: 88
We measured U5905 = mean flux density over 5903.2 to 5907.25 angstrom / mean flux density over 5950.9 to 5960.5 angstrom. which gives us 0.98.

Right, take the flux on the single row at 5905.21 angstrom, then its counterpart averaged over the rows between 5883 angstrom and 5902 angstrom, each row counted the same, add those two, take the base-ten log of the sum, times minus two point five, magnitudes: -3.09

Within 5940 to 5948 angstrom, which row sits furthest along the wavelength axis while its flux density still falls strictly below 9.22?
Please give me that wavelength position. 5946.14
